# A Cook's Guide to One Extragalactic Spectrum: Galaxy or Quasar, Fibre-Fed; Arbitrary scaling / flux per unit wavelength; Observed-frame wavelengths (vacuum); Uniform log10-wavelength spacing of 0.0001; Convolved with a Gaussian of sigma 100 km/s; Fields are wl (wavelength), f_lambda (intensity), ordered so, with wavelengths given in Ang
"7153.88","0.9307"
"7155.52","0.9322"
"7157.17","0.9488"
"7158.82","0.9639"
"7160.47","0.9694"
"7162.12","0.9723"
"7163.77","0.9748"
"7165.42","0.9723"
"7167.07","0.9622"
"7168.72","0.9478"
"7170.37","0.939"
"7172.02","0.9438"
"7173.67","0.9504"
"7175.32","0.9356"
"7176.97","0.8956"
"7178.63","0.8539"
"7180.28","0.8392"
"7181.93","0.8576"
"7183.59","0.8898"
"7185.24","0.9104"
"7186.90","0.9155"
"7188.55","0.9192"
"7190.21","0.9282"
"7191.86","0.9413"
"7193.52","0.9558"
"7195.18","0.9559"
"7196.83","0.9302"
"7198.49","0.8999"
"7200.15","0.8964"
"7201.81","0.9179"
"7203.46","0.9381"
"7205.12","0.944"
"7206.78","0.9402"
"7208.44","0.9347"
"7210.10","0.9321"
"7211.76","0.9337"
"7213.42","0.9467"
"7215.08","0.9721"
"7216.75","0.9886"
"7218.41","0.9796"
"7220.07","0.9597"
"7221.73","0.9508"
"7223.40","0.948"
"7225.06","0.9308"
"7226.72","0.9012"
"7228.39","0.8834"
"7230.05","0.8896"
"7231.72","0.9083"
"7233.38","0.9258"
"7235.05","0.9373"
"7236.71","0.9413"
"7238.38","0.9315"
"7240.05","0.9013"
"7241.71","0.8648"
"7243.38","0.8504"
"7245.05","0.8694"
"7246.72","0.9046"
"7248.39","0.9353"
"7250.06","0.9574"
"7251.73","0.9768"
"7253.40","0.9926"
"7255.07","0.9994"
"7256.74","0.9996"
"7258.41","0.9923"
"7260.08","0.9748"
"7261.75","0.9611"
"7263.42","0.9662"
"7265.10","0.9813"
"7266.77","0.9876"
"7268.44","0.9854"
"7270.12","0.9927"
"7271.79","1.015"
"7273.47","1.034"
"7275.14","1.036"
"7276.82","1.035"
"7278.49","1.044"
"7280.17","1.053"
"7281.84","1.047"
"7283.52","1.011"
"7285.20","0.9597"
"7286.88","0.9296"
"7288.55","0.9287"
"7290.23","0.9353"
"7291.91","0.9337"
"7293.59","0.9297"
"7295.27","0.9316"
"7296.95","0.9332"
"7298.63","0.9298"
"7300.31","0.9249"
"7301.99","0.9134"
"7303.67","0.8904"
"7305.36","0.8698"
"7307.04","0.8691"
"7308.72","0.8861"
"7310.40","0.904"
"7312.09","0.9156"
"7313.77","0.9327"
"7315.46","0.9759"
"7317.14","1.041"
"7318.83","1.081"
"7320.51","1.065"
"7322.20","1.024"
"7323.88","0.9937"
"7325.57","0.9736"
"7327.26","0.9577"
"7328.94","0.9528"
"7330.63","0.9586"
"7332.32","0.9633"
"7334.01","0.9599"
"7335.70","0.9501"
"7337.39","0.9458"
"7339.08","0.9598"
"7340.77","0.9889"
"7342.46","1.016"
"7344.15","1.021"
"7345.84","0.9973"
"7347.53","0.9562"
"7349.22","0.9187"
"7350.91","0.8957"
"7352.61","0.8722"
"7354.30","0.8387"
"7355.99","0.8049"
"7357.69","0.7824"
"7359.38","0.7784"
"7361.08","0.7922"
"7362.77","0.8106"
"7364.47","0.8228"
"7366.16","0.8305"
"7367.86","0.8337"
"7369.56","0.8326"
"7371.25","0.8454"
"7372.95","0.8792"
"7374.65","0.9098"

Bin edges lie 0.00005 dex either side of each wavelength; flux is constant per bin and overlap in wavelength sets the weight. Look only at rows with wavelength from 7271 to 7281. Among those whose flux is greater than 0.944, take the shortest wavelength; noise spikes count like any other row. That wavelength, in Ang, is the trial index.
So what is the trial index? 7271.79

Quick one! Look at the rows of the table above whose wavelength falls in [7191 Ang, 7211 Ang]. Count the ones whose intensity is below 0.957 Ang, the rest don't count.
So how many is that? 12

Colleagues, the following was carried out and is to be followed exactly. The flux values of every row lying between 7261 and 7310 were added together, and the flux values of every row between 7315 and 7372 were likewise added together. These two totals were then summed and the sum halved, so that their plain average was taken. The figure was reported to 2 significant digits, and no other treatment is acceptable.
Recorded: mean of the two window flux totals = 30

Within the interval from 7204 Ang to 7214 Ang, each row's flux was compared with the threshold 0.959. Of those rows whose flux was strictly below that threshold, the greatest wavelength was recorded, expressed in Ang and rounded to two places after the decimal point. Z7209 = 7213.42 Ang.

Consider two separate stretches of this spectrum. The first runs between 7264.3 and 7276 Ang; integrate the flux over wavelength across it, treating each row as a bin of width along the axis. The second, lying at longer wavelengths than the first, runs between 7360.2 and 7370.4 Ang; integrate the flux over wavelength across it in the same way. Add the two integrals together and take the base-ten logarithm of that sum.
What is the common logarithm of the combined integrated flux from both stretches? 1.30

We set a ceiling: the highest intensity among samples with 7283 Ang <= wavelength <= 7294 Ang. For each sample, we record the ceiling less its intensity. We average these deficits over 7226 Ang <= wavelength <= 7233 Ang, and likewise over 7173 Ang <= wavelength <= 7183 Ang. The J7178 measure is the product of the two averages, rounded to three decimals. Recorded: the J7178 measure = 0.014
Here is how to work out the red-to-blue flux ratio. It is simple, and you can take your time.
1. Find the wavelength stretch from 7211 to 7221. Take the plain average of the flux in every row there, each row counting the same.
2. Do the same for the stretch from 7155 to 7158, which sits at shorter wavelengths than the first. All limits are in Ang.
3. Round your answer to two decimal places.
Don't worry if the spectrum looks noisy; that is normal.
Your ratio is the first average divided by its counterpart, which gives 1.02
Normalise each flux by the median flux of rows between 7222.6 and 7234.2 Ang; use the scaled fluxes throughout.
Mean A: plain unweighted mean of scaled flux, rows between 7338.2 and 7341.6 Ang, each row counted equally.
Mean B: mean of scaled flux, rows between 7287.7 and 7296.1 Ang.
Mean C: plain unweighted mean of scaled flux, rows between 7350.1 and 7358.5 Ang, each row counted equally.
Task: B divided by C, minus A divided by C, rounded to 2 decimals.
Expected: -0.05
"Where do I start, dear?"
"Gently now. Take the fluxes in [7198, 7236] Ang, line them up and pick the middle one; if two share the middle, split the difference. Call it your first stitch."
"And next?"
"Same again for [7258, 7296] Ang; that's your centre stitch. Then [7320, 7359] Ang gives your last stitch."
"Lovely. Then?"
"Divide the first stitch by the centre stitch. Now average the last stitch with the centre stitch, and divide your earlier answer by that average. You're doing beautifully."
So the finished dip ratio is 0.98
